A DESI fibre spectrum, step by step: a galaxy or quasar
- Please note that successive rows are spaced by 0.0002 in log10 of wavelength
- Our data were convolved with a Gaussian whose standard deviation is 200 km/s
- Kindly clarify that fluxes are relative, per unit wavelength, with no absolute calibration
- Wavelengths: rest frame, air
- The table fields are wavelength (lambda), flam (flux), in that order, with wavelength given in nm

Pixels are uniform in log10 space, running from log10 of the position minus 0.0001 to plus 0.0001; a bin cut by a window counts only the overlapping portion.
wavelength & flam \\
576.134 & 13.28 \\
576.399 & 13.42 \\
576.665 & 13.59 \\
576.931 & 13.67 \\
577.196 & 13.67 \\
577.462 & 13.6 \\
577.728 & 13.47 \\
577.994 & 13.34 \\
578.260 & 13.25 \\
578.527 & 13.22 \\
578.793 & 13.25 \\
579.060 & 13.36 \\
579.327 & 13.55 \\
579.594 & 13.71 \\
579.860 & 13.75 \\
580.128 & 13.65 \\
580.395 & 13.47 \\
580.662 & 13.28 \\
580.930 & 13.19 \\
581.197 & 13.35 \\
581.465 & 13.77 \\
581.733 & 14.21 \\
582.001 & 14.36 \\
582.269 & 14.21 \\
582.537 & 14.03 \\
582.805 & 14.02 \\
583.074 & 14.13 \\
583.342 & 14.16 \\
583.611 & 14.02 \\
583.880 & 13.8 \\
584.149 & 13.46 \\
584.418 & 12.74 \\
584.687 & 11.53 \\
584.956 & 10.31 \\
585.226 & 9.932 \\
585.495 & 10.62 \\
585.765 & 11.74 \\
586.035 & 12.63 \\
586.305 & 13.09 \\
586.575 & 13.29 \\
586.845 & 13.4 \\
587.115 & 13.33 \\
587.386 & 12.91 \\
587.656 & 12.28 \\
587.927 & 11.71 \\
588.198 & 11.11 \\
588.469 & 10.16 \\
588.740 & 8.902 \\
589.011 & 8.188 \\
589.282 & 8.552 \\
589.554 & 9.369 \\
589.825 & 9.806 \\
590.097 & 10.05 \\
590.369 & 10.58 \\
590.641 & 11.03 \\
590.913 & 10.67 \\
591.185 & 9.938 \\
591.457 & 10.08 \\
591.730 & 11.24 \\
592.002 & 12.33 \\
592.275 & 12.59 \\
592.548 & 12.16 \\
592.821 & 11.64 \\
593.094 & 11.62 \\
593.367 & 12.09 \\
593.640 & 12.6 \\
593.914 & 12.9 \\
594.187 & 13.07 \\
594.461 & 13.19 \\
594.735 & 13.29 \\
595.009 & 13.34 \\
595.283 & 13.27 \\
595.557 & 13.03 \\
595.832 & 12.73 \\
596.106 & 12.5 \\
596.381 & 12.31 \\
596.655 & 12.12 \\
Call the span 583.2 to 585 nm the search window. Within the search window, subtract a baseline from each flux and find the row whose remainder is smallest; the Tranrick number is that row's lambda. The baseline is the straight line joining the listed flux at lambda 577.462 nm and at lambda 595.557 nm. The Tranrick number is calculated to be 584.956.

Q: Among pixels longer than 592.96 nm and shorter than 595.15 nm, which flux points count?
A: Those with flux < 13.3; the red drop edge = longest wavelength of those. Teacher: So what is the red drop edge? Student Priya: 594.735 nm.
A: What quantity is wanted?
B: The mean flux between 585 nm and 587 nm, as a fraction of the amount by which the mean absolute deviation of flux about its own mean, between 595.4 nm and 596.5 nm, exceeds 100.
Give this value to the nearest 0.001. -0.121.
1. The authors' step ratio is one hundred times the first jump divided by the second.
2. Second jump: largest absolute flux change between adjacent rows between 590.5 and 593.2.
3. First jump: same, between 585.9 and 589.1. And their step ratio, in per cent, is 108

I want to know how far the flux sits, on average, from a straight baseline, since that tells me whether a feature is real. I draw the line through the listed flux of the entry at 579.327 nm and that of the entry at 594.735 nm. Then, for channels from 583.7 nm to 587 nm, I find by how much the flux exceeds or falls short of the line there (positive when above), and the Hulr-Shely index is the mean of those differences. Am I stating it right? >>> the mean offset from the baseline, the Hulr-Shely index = -1.2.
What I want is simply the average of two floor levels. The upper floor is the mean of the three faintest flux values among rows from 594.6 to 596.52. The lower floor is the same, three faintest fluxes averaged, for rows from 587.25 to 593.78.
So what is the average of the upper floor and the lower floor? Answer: 10.5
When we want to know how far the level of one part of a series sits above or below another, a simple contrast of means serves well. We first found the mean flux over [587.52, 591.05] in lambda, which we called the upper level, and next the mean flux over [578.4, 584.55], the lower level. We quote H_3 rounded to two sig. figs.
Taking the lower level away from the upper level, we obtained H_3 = -3.5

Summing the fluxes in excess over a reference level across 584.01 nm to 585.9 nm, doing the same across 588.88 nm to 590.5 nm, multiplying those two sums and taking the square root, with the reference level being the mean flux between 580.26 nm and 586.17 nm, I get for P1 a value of 15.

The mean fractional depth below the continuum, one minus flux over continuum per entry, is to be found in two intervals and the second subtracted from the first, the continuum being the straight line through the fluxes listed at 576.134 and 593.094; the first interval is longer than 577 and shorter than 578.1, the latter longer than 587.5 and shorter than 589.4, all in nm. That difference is -0.19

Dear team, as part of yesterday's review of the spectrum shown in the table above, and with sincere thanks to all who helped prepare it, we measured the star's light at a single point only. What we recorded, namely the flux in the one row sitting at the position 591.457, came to 10.08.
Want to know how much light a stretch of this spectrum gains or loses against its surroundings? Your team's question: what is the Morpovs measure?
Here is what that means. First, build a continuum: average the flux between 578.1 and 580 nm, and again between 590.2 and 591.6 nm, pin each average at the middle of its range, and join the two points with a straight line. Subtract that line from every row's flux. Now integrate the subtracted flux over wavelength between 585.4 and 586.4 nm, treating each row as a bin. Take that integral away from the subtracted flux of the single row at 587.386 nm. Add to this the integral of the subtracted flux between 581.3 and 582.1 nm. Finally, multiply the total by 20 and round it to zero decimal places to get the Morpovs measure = 46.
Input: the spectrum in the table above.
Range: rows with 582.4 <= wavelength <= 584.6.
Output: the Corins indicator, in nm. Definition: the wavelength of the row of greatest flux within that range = 583.342 nm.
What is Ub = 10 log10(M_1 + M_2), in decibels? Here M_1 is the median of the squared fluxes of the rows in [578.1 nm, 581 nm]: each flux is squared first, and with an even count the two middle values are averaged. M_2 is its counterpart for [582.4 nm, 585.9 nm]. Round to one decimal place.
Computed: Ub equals 25.6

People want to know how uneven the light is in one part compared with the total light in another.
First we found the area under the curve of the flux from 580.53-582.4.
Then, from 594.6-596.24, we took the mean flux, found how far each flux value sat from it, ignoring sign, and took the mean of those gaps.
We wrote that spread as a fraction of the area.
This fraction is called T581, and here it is 0.011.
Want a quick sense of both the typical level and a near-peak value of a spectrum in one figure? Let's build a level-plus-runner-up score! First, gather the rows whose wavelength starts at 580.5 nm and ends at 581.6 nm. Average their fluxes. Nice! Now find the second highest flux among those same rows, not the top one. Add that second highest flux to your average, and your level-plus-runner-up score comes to 26.7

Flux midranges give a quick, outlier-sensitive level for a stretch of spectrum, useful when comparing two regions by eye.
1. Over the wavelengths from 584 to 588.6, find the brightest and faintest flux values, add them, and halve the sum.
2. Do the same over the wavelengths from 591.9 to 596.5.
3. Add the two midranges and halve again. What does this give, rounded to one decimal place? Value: 12.1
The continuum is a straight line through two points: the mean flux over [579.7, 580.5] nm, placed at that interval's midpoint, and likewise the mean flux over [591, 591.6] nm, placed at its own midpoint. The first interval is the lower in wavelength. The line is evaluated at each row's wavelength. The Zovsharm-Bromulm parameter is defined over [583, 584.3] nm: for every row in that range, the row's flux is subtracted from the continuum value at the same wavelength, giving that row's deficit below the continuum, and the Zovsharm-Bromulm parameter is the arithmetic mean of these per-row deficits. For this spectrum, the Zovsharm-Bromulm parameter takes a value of -1.4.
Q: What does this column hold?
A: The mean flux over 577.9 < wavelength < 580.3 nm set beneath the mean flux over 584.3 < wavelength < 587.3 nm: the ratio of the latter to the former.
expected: 0.90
